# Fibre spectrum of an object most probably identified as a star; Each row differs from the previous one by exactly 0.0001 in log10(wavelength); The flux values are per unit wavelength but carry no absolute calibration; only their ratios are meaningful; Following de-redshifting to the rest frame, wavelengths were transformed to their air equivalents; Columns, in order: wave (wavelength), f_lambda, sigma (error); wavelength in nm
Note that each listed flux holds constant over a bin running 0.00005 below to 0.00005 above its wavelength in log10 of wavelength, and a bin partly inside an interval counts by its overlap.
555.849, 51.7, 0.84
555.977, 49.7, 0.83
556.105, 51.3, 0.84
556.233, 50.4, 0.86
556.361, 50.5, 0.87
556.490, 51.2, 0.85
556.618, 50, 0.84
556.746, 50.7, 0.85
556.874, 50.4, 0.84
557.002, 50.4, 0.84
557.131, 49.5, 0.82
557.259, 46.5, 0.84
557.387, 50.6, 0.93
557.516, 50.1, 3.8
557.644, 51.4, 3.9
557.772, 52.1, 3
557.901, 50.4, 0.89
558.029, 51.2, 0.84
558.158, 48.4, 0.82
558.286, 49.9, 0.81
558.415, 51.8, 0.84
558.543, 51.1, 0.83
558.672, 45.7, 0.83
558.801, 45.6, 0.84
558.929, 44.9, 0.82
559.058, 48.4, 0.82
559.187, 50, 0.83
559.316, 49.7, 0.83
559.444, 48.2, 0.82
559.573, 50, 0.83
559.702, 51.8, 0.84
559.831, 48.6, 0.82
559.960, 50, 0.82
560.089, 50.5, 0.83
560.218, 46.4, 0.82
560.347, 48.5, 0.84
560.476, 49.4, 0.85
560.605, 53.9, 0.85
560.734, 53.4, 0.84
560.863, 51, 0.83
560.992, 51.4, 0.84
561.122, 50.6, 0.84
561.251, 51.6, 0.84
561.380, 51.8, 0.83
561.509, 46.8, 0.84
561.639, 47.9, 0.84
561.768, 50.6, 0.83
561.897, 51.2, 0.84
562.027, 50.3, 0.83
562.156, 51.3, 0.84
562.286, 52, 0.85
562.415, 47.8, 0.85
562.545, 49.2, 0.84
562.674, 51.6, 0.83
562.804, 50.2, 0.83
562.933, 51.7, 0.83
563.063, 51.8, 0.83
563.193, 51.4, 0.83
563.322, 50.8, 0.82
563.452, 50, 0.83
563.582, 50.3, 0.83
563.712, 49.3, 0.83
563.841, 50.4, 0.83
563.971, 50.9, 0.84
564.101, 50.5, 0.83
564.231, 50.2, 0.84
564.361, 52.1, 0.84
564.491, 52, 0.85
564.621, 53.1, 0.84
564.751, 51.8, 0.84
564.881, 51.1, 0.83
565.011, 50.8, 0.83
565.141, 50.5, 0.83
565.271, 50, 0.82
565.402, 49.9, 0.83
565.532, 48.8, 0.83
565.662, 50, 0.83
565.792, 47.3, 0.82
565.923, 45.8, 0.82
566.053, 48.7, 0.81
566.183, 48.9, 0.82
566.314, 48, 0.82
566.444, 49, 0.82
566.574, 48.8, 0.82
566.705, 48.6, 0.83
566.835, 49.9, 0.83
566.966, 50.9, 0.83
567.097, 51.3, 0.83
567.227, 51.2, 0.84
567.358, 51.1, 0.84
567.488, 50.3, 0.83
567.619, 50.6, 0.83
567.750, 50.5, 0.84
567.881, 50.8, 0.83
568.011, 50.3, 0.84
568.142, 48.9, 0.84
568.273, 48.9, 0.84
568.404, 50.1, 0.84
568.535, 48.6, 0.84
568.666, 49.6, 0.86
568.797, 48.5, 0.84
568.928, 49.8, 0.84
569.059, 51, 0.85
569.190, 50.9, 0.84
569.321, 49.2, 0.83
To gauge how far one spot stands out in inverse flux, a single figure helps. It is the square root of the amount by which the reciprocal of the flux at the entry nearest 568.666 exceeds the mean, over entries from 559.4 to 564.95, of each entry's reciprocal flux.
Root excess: 0.019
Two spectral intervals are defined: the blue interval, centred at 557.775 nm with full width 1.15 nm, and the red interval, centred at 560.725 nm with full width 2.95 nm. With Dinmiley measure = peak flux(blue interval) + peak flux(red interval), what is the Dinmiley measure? 106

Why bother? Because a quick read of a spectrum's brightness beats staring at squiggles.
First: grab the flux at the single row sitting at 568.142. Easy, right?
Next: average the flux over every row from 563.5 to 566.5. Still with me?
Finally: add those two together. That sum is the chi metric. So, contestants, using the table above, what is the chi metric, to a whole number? 99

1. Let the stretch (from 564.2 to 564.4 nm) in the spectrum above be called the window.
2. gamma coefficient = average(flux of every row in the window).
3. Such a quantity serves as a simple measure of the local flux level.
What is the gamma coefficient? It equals 51.2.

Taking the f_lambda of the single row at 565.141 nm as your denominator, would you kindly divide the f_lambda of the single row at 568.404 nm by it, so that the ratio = 0.99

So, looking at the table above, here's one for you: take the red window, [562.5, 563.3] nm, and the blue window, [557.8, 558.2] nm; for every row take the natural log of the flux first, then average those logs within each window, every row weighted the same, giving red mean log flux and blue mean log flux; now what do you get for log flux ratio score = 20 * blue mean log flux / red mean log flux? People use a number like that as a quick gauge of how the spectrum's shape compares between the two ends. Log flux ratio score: 19.9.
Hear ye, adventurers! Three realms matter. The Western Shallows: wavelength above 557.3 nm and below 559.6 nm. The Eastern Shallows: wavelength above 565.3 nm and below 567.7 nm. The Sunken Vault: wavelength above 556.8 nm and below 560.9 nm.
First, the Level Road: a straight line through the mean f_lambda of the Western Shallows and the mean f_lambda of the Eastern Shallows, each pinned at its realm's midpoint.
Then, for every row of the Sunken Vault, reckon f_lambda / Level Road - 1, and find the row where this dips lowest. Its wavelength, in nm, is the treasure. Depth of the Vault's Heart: 558.929 nm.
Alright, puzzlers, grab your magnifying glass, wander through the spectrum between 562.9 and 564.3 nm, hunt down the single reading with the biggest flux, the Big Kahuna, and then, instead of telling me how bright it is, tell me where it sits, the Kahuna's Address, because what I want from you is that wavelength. 563.063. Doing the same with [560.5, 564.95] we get 560.605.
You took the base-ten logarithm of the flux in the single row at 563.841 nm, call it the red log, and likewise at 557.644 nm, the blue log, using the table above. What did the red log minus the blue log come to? -0.009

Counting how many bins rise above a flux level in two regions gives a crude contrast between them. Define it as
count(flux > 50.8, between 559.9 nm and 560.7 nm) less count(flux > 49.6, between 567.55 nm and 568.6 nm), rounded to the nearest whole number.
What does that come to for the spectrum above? -4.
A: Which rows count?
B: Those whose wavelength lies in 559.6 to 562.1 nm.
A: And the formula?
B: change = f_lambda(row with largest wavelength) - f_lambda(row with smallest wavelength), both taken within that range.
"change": -1.5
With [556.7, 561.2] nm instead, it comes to -0.1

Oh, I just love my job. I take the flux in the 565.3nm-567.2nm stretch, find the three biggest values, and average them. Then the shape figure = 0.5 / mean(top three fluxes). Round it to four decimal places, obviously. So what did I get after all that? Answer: 0.0099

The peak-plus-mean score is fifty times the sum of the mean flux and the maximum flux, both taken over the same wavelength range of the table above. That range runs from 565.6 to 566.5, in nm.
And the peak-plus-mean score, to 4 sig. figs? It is 4912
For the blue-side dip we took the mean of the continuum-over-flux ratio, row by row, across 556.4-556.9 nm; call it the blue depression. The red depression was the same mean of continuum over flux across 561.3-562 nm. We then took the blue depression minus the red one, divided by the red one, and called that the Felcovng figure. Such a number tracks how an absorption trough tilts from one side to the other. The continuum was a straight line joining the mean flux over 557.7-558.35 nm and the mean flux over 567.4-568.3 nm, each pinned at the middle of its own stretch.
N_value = -0.016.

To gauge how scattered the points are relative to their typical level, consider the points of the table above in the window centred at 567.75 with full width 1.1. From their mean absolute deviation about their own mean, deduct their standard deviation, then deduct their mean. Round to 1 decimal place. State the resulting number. -50.5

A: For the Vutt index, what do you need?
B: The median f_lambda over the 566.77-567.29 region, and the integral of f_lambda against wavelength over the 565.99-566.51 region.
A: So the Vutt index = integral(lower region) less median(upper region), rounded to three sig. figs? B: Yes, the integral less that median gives -25.7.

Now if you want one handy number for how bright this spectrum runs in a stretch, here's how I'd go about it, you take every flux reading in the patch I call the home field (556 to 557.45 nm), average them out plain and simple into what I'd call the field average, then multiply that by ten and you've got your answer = 501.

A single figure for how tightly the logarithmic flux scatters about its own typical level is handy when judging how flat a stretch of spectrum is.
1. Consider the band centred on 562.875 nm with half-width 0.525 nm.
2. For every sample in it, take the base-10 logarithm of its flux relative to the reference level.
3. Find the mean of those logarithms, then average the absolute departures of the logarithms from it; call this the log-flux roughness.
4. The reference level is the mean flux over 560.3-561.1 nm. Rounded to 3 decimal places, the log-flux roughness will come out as 0.010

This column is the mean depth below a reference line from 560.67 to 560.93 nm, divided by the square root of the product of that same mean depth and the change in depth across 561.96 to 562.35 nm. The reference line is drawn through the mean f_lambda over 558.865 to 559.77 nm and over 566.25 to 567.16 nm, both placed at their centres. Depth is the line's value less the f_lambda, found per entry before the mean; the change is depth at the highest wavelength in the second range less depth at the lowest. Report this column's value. -1.4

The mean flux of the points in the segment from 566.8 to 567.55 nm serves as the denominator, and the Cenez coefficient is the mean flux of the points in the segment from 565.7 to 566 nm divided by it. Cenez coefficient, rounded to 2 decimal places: 0.92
